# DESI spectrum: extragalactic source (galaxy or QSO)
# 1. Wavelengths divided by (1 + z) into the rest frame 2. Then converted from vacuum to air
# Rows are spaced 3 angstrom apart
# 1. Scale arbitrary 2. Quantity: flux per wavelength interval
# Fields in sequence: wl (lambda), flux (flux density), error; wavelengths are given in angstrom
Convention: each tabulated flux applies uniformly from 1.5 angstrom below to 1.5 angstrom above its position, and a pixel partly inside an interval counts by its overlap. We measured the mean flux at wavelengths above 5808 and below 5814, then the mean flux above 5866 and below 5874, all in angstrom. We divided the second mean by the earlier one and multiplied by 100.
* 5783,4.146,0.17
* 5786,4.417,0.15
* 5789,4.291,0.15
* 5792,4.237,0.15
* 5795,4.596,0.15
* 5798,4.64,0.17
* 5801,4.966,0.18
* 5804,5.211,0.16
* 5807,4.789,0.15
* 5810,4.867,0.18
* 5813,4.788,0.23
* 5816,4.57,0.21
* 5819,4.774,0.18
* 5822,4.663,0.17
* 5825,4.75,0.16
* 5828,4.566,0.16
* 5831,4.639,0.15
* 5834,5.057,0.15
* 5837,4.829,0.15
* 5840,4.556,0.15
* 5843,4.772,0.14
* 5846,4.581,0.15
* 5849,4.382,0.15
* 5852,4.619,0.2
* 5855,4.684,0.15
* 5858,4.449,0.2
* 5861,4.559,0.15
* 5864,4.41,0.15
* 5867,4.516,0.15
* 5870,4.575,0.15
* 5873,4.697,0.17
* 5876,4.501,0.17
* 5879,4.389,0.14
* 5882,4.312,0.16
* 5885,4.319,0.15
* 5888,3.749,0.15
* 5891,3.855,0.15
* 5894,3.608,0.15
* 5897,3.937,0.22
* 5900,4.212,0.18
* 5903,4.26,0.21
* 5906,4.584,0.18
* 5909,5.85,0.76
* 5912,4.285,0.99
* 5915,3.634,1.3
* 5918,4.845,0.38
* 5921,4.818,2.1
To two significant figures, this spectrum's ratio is 95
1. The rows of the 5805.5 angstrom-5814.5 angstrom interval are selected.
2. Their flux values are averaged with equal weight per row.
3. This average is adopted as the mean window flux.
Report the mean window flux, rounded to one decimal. 4.8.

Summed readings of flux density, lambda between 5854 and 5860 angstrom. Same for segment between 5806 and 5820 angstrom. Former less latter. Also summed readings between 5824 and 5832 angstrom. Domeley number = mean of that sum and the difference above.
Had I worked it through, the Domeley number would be 0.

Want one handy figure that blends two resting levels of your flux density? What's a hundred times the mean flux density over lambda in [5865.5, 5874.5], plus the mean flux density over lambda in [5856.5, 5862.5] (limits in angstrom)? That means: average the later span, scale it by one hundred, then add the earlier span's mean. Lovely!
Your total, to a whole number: 464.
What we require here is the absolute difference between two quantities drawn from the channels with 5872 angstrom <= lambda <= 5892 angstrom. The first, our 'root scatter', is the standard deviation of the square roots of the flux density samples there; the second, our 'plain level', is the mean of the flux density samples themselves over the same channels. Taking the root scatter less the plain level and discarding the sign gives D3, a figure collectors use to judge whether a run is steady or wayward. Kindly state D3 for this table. 4.18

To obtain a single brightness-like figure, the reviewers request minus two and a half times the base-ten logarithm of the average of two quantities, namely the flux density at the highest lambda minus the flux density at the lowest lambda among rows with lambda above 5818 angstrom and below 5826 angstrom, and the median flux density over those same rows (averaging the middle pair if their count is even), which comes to -0.934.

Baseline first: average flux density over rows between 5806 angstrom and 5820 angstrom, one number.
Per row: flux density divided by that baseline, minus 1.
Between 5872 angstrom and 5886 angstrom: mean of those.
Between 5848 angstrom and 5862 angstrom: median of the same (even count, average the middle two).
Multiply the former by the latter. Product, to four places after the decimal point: 0.0028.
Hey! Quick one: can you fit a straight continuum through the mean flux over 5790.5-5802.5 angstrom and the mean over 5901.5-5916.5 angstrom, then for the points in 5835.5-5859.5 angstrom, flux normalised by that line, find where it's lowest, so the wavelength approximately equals 5849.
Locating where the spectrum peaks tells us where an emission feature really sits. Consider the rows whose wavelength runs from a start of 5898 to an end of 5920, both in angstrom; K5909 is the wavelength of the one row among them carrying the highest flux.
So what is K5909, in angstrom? 5909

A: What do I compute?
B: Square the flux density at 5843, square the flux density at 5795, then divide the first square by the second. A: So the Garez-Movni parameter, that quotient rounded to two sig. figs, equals 1.1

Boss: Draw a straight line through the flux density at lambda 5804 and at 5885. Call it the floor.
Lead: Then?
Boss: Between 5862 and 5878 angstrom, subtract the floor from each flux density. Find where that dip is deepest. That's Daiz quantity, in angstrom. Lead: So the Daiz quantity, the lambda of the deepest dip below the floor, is 5864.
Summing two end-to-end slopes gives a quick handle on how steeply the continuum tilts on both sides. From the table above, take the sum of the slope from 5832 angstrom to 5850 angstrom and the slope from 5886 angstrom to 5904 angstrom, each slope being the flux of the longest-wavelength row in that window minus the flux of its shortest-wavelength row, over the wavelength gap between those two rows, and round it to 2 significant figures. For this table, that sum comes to -0.011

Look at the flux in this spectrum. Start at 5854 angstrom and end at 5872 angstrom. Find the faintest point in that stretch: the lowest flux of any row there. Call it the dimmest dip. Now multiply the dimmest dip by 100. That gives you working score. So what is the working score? 441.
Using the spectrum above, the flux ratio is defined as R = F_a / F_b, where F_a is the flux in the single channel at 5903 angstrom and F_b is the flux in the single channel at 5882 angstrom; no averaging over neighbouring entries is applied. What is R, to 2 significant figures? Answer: 0.99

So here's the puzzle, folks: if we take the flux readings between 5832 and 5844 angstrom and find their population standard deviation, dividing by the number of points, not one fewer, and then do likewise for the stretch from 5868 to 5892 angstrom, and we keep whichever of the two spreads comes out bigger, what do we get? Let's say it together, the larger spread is 0.31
